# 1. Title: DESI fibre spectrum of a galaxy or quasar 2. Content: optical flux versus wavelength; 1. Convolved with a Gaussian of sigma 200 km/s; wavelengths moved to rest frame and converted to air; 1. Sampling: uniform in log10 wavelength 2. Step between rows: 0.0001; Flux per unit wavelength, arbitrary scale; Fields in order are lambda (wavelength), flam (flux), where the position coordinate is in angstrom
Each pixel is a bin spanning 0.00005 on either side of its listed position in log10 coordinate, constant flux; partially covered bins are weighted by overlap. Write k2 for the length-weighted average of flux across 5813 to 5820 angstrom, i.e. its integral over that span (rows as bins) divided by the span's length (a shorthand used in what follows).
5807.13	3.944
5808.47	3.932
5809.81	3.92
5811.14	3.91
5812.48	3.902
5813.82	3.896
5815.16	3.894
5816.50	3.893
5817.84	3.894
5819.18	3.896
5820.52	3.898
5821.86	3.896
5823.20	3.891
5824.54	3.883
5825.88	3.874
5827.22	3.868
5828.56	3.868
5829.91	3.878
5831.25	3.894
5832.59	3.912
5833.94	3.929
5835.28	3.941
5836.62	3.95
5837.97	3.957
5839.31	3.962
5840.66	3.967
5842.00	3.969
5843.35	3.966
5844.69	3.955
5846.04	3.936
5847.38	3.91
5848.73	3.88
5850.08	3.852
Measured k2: 3.89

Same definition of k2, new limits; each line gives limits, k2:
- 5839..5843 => 3.96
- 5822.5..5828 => 3.88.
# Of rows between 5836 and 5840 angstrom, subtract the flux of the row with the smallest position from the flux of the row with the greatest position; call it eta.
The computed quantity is 0.012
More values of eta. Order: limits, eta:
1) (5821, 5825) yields -0.013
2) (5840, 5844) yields -0.001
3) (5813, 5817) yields -0.003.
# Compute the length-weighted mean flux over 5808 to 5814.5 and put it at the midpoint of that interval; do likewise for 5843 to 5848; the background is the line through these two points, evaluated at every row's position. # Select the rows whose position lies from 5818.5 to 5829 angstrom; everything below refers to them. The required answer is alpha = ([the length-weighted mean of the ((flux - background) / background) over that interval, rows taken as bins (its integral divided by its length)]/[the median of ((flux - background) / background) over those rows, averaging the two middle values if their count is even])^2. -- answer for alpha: 1.13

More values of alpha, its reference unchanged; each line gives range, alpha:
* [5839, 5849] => 0.00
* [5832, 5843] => 0.49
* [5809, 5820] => 0.50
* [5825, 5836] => 0.62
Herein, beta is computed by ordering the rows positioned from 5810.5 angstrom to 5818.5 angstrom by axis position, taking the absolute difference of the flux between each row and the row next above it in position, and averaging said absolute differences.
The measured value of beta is 0.004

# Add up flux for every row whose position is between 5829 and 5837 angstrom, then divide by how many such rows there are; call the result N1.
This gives 3.92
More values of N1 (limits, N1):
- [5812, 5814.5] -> 3.90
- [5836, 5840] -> 3.96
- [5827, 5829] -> 3.87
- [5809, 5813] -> 3.91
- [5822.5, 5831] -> 3.88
